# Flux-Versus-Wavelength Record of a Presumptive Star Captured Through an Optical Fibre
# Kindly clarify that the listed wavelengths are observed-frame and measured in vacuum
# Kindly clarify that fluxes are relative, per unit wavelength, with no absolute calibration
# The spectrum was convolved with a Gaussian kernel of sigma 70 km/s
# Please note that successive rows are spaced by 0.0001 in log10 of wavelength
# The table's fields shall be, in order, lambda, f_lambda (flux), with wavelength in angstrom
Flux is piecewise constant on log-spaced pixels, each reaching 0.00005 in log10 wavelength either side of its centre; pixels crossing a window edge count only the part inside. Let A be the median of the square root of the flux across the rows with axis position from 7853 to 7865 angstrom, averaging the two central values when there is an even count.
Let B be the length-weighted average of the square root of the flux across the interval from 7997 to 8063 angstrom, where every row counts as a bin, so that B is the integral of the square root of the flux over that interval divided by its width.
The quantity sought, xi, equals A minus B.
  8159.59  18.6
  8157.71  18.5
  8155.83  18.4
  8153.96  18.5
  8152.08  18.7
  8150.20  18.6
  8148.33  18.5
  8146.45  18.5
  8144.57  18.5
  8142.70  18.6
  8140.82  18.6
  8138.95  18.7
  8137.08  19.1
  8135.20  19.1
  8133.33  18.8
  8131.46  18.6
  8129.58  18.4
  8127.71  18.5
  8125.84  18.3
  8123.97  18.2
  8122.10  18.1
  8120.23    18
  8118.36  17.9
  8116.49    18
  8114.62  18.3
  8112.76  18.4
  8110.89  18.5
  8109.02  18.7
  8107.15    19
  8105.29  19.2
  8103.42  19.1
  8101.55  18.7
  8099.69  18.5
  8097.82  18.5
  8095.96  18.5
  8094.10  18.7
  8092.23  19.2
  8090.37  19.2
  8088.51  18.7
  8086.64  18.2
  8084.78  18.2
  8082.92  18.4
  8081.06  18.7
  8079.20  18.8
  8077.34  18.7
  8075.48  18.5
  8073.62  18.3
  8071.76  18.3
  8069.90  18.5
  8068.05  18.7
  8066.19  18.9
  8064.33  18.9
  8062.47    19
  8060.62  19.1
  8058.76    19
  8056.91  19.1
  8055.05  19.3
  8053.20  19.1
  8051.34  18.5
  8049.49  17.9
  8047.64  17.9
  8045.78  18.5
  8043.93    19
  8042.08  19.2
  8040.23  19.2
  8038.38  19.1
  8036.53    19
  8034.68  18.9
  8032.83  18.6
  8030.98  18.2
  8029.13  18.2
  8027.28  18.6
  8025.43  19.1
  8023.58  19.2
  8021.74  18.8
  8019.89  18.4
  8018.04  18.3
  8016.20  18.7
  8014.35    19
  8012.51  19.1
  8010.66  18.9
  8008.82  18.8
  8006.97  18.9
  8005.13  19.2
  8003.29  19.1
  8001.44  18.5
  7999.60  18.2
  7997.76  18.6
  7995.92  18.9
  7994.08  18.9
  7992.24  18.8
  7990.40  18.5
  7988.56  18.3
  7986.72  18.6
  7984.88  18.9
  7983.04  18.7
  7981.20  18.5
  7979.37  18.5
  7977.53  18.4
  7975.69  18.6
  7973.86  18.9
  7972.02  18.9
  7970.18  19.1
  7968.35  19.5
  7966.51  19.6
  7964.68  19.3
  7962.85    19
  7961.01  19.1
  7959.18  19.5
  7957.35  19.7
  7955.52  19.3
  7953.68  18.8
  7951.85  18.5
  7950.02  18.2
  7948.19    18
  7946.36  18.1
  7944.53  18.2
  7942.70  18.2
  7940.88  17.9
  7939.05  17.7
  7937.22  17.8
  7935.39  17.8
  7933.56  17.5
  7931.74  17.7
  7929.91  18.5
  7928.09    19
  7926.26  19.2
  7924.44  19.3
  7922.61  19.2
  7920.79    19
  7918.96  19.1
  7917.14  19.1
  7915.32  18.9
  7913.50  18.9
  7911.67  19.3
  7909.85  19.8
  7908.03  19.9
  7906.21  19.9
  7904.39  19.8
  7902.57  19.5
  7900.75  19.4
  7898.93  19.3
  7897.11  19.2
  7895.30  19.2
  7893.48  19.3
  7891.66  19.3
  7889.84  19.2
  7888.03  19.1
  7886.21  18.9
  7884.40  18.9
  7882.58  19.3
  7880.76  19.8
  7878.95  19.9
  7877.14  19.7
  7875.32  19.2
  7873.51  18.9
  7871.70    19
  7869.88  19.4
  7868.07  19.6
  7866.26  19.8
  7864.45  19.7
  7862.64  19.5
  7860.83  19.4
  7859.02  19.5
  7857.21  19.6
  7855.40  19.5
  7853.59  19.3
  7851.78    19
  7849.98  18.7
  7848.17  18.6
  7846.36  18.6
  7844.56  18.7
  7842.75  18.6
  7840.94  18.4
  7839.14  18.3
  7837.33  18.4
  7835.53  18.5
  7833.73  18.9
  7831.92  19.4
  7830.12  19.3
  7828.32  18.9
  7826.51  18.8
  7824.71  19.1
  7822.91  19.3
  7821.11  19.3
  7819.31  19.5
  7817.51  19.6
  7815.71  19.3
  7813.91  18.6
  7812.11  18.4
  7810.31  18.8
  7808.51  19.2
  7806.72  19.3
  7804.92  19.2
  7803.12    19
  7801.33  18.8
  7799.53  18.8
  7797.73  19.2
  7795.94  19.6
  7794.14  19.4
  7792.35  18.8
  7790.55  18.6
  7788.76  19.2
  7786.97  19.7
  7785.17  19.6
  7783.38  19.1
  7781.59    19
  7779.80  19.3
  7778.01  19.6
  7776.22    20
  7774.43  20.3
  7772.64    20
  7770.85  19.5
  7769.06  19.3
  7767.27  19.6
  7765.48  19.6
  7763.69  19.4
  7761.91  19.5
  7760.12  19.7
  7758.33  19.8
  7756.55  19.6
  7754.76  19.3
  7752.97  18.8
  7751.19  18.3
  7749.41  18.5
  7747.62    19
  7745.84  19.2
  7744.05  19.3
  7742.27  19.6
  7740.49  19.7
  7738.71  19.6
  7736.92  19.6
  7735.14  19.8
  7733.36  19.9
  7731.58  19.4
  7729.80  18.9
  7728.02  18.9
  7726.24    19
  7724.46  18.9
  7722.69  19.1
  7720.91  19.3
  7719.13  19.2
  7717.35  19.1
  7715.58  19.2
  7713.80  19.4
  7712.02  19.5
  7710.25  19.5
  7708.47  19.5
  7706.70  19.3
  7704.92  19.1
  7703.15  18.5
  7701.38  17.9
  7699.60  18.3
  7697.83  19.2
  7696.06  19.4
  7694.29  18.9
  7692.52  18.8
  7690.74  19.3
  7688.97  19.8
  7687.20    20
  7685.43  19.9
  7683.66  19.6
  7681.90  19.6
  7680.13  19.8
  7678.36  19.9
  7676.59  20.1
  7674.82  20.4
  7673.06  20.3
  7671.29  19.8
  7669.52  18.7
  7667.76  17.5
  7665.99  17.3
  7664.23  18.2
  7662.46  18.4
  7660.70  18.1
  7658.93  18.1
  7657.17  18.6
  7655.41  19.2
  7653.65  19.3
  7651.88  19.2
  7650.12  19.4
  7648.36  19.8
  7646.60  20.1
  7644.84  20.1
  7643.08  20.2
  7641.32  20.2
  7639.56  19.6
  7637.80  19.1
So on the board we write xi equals 0.08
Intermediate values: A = 4.416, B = 4.33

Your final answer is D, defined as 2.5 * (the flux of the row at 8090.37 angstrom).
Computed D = 48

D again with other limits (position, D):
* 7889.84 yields 48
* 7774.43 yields 51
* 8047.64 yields 45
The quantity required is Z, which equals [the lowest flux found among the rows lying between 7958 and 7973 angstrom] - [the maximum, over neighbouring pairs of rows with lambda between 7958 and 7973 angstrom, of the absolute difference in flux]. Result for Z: 18.5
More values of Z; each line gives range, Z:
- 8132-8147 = 18.1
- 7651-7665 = 17.5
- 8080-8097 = 17.7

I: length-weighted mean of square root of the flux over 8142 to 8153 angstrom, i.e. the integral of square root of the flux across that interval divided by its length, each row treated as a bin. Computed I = 4.31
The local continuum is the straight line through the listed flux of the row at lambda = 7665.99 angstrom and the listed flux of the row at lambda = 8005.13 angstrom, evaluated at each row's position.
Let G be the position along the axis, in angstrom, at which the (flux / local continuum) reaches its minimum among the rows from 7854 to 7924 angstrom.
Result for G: 7915.32 angstrom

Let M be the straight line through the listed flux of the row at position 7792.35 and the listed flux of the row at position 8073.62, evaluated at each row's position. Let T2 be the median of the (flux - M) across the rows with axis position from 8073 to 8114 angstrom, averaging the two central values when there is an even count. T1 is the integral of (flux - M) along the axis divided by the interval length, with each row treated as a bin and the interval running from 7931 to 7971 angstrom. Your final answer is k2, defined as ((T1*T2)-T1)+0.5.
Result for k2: 0.47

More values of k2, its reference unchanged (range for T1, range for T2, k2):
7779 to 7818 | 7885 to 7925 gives 0.39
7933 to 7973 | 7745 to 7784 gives 0.45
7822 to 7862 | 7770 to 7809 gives 0.37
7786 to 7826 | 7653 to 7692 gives 0.31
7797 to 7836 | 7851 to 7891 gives 0.42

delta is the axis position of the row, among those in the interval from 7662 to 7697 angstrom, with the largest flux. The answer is 7674.82 angstrom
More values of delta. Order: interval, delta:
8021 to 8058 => 8055.05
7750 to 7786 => 7774.43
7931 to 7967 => 7957.35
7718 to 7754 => 7733.36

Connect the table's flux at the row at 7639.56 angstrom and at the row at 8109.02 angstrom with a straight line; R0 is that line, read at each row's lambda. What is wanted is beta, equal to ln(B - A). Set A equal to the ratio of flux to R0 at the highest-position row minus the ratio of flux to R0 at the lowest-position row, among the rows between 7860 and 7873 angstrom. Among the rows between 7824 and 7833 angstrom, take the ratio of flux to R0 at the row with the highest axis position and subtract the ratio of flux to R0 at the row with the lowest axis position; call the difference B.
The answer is -3.3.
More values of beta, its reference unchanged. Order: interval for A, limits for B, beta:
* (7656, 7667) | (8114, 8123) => -2.9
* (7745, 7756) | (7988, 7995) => -3.6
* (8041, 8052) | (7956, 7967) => -3.4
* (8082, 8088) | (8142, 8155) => -5.1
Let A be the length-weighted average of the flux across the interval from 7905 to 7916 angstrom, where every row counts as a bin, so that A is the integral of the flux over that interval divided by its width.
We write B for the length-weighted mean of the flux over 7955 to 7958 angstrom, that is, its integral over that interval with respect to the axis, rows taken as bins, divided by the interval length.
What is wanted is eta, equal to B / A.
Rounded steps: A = 19.5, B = 19.5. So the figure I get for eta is 1.00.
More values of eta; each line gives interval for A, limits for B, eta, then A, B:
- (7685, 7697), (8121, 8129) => 0.94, 19.4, 18.3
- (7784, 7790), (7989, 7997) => 0.96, 19.4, 18.7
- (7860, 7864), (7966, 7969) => 1.00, 19.5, 19.5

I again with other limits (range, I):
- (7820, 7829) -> 4.37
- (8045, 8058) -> 4.31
